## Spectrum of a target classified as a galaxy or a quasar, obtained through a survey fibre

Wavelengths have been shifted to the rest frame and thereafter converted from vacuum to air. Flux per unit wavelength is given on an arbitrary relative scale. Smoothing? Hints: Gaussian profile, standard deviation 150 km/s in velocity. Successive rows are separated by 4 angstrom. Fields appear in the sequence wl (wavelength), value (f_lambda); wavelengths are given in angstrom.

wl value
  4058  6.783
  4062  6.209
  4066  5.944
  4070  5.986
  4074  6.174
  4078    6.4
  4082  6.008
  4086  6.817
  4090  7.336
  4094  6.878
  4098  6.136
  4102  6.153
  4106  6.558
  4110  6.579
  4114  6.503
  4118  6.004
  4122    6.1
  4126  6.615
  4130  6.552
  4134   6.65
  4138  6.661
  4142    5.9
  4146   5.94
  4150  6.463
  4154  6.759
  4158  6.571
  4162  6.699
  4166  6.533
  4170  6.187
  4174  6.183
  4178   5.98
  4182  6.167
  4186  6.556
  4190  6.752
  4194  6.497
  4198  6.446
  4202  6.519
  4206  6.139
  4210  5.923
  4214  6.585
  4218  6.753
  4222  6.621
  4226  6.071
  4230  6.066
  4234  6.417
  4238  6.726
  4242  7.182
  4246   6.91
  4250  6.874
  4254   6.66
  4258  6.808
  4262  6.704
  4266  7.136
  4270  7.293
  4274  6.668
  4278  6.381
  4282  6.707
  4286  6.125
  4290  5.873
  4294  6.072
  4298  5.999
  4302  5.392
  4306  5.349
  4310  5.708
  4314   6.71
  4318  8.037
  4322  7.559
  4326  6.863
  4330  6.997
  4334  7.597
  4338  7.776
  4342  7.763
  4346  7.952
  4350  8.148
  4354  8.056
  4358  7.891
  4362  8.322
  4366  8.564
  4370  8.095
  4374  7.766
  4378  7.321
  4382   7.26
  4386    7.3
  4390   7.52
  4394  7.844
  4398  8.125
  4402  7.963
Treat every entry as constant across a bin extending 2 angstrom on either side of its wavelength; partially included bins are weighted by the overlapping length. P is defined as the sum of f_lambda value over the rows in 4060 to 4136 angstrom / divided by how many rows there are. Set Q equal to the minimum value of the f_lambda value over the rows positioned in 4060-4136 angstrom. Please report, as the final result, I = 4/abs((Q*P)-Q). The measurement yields 0.125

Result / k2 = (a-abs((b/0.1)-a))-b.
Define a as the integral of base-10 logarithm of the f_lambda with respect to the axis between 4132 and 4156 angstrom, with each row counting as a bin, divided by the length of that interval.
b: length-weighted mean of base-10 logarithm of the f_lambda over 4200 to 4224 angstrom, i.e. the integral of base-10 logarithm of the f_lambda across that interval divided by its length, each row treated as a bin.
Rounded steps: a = 0.805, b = 0.807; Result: -7.3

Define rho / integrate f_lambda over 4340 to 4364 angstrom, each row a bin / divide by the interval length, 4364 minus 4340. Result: 8.0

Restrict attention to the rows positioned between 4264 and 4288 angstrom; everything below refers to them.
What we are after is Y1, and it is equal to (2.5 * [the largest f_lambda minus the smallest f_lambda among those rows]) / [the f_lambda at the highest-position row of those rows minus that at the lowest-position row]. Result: -3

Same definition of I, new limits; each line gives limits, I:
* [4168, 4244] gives 0.125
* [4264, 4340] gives 0.132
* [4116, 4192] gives 0.126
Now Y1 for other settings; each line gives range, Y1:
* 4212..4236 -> -10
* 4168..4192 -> 3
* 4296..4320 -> 3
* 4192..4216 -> 19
